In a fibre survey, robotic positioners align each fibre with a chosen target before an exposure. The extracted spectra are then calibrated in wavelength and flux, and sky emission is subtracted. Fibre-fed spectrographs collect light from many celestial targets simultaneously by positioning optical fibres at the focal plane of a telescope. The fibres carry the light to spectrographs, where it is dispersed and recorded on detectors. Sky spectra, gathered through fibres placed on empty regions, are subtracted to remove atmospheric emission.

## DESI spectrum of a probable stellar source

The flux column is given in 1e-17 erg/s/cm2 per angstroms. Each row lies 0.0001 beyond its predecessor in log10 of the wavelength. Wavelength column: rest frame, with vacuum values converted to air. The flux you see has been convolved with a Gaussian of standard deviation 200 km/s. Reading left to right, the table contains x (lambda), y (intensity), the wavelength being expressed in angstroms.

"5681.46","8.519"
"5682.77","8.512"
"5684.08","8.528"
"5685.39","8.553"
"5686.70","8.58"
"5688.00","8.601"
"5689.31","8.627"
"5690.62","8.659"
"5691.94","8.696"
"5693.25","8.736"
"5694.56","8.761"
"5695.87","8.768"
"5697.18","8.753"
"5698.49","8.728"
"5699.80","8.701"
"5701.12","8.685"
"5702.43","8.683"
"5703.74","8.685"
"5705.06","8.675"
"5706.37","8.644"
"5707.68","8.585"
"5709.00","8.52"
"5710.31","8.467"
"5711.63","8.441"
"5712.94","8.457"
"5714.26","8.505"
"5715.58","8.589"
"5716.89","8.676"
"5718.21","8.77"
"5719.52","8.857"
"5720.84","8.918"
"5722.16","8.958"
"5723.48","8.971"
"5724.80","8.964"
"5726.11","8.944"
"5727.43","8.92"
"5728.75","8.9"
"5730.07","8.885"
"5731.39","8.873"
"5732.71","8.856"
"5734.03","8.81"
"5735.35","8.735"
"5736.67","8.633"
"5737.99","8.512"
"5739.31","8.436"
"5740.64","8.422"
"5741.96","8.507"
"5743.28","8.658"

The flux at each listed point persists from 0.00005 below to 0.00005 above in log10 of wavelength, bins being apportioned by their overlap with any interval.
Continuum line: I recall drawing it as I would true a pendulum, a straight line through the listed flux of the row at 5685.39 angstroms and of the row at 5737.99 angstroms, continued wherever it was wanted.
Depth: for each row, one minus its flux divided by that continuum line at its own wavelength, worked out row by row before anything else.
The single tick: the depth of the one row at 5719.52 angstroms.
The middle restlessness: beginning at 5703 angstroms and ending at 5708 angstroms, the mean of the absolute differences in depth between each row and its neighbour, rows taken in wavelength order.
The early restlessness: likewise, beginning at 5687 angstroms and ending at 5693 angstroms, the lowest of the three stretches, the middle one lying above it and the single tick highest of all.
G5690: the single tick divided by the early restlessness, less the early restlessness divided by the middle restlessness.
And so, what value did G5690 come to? -11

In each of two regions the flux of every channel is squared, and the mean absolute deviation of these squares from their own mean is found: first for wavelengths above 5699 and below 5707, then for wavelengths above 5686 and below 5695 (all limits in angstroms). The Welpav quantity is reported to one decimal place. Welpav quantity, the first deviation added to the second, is 1.2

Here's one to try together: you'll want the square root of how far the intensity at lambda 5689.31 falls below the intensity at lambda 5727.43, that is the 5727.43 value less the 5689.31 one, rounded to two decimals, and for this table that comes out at 0.54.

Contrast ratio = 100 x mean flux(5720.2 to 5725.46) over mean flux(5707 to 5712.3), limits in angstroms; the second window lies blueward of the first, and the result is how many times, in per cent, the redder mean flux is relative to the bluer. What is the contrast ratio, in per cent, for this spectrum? 105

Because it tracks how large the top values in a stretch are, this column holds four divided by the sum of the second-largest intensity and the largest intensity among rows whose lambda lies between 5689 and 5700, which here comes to 0.228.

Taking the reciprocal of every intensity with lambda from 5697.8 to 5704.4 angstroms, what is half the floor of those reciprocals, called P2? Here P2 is 0.0573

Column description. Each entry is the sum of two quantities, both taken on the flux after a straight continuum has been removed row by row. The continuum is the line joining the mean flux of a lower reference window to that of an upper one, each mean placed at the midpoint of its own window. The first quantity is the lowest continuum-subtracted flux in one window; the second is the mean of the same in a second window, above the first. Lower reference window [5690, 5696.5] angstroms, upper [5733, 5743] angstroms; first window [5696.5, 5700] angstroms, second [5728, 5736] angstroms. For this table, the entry 0.2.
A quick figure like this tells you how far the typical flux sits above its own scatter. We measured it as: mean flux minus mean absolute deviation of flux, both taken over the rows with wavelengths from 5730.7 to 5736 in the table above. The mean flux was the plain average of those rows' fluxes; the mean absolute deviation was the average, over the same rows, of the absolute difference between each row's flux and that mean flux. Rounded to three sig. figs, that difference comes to 8.77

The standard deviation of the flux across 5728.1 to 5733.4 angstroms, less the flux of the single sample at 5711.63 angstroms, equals -8.42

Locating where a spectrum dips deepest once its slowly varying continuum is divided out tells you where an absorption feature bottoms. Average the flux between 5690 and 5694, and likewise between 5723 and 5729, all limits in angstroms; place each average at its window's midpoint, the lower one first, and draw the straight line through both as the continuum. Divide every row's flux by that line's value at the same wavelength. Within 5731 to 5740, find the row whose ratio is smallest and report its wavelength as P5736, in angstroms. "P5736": 5739.31 angstroms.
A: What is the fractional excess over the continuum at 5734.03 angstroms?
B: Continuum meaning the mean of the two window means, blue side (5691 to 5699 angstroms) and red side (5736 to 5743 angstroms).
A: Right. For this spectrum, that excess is 0.022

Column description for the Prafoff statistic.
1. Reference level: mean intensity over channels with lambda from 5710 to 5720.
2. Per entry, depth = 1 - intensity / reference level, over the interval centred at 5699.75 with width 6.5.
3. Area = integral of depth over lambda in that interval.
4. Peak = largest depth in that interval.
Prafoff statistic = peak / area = 0.12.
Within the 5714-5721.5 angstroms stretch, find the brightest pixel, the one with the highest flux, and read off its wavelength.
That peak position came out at 5720.84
